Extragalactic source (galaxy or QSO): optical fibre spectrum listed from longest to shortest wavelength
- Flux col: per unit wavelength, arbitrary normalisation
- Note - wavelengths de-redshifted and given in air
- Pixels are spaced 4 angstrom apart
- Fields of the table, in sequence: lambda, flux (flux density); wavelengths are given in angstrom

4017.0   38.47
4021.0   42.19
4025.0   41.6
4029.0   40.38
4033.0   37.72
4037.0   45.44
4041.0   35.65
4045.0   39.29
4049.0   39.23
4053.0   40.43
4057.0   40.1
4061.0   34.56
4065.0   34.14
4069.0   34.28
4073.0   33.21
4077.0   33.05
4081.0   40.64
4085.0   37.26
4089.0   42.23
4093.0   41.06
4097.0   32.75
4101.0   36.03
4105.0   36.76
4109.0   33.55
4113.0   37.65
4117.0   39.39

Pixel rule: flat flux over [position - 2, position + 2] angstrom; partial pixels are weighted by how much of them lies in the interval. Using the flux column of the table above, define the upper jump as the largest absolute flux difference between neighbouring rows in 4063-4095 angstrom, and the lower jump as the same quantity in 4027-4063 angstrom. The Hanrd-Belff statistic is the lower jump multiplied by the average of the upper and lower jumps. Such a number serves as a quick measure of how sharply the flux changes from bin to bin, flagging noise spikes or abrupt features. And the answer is 85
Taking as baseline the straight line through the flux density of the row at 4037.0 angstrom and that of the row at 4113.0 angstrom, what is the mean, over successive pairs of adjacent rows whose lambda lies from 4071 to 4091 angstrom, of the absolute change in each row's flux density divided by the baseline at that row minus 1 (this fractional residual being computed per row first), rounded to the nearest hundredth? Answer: 0.10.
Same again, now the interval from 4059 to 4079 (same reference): 0.01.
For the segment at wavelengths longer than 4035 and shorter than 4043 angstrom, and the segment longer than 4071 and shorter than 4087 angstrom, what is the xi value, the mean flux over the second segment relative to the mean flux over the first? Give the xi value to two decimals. 0.89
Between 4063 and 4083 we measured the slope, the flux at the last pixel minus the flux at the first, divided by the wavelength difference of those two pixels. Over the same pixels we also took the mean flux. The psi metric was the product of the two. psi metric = 14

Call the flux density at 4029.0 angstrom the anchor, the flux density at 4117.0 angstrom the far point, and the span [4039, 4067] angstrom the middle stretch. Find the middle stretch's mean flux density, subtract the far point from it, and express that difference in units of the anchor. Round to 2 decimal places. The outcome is -0.04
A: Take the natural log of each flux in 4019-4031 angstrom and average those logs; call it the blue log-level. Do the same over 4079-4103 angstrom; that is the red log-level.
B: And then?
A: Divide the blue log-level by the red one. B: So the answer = 1.02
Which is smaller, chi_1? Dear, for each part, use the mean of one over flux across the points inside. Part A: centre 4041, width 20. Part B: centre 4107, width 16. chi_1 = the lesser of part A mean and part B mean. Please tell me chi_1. 0.0255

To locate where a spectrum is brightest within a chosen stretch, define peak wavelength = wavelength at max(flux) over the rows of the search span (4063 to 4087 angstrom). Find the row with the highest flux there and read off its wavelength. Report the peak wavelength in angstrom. 4081.0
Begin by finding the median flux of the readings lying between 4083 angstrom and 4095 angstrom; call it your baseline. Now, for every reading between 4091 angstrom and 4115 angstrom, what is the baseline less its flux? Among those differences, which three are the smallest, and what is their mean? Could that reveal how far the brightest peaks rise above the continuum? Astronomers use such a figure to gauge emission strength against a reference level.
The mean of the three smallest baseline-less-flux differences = 3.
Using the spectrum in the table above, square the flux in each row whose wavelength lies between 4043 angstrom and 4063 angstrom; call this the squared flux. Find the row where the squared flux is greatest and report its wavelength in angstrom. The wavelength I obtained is 4053.0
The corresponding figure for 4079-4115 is 4089.0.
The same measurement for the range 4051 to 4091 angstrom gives 4089.0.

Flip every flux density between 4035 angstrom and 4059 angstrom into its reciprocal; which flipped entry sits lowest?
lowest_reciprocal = 0.0220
